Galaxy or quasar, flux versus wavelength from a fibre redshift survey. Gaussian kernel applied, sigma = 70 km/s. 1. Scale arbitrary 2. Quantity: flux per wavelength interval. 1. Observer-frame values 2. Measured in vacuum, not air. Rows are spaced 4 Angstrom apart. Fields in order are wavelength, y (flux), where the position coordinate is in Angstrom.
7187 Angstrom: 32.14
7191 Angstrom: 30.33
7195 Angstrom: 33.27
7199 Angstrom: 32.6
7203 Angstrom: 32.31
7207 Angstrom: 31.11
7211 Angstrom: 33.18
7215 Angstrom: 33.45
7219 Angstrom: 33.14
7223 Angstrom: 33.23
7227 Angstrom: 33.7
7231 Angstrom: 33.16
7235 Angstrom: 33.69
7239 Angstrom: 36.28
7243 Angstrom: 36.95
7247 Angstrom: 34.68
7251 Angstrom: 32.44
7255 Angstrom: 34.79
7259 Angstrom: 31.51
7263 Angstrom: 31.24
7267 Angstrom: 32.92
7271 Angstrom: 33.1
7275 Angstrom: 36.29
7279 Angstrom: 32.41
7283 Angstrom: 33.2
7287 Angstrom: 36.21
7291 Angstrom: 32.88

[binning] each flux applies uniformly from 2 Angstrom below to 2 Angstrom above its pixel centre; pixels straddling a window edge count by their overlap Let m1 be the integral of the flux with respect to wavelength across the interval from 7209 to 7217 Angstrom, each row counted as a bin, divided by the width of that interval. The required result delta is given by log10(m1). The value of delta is 1.52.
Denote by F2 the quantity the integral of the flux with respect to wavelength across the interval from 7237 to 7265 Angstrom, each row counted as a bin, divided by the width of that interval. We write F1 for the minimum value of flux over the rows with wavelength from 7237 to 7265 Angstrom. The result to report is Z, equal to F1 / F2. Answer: 0.92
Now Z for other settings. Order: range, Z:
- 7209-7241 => 0.98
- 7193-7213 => 0.96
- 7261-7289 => 0.93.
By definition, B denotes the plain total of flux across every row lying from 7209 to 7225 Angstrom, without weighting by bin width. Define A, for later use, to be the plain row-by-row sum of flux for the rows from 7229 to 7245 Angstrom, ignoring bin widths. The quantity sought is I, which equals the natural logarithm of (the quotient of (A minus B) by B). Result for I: -2.9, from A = 140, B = 133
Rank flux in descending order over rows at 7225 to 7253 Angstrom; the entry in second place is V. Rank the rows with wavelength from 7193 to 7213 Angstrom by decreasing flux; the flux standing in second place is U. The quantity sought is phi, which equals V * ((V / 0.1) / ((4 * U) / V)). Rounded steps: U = 33.18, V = 36.28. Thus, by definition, 3598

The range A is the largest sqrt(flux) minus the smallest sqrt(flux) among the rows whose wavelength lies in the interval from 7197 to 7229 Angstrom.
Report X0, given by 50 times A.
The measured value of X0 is 11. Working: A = 0.23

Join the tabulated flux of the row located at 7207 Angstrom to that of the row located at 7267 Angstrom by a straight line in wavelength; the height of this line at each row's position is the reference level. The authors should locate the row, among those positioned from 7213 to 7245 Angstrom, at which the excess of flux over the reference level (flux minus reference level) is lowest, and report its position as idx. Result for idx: 7231 Angstrom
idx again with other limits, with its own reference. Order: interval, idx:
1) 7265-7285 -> 7279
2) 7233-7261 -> 7259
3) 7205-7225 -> 7207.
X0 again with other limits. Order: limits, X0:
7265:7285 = 17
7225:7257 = 19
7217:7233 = 2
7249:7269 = 15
